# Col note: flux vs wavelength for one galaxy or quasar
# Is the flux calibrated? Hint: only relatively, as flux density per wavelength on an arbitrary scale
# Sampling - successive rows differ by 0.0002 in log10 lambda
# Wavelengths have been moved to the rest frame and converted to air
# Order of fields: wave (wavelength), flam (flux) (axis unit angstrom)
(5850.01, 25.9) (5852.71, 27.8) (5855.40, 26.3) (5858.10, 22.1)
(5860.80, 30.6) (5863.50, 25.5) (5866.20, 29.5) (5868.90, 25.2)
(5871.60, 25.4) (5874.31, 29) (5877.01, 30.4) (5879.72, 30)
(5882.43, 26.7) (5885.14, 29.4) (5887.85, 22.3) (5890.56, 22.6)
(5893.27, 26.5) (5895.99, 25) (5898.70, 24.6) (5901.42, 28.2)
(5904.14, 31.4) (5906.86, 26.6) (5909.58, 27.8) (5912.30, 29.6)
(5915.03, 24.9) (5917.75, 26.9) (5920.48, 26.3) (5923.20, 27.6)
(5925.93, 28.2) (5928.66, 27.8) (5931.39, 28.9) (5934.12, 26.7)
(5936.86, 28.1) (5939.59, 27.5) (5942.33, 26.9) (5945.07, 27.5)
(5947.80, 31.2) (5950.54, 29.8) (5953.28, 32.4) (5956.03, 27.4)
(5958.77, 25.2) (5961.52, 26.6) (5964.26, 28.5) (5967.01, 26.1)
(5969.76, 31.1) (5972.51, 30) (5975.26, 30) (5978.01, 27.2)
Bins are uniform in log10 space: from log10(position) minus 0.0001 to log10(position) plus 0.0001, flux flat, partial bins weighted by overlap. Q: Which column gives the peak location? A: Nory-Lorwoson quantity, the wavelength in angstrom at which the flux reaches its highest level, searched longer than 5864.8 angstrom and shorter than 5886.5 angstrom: 5877.01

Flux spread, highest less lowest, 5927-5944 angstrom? 2.2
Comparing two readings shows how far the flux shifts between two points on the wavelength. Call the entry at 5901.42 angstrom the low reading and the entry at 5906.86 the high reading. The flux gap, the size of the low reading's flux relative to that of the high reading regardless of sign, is 1.6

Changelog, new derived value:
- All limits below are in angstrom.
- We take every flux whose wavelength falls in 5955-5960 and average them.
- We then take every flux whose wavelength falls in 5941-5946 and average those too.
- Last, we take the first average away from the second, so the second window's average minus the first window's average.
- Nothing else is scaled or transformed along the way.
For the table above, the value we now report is 0.9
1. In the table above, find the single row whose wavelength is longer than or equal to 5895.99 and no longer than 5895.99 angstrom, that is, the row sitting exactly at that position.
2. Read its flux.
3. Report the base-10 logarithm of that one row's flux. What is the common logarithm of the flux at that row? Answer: 1.40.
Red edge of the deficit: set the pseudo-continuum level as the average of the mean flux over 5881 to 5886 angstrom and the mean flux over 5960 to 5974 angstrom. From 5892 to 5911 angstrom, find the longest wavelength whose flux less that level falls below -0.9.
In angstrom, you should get 5906.86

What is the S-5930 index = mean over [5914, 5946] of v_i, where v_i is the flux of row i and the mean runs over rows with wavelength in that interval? 27.3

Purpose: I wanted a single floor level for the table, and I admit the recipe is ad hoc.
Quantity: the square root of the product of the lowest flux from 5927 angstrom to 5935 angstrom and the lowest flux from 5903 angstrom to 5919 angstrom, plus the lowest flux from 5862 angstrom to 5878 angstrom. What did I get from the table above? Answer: 51.0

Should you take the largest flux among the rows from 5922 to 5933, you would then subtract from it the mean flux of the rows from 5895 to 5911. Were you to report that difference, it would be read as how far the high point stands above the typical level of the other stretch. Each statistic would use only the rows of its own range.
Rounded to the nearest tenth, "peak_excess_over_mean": 1.6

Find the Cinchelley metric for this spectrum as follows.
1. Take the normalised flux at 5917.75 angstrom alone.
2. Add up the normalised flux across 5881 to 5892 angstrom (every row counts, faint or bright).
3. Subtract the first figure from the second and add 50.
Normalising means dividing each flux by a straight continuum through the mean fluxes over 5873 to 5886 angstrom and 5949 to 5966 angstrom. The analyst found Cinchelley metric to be 53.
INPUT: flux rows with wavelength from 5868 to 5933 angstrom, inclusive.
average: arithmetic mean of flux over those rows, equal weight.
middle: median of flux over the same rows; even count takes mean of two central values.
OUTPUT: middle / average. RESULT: 1.004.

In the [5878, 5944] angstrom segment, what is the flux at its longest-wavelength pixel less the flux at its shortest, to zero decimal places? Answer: -3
